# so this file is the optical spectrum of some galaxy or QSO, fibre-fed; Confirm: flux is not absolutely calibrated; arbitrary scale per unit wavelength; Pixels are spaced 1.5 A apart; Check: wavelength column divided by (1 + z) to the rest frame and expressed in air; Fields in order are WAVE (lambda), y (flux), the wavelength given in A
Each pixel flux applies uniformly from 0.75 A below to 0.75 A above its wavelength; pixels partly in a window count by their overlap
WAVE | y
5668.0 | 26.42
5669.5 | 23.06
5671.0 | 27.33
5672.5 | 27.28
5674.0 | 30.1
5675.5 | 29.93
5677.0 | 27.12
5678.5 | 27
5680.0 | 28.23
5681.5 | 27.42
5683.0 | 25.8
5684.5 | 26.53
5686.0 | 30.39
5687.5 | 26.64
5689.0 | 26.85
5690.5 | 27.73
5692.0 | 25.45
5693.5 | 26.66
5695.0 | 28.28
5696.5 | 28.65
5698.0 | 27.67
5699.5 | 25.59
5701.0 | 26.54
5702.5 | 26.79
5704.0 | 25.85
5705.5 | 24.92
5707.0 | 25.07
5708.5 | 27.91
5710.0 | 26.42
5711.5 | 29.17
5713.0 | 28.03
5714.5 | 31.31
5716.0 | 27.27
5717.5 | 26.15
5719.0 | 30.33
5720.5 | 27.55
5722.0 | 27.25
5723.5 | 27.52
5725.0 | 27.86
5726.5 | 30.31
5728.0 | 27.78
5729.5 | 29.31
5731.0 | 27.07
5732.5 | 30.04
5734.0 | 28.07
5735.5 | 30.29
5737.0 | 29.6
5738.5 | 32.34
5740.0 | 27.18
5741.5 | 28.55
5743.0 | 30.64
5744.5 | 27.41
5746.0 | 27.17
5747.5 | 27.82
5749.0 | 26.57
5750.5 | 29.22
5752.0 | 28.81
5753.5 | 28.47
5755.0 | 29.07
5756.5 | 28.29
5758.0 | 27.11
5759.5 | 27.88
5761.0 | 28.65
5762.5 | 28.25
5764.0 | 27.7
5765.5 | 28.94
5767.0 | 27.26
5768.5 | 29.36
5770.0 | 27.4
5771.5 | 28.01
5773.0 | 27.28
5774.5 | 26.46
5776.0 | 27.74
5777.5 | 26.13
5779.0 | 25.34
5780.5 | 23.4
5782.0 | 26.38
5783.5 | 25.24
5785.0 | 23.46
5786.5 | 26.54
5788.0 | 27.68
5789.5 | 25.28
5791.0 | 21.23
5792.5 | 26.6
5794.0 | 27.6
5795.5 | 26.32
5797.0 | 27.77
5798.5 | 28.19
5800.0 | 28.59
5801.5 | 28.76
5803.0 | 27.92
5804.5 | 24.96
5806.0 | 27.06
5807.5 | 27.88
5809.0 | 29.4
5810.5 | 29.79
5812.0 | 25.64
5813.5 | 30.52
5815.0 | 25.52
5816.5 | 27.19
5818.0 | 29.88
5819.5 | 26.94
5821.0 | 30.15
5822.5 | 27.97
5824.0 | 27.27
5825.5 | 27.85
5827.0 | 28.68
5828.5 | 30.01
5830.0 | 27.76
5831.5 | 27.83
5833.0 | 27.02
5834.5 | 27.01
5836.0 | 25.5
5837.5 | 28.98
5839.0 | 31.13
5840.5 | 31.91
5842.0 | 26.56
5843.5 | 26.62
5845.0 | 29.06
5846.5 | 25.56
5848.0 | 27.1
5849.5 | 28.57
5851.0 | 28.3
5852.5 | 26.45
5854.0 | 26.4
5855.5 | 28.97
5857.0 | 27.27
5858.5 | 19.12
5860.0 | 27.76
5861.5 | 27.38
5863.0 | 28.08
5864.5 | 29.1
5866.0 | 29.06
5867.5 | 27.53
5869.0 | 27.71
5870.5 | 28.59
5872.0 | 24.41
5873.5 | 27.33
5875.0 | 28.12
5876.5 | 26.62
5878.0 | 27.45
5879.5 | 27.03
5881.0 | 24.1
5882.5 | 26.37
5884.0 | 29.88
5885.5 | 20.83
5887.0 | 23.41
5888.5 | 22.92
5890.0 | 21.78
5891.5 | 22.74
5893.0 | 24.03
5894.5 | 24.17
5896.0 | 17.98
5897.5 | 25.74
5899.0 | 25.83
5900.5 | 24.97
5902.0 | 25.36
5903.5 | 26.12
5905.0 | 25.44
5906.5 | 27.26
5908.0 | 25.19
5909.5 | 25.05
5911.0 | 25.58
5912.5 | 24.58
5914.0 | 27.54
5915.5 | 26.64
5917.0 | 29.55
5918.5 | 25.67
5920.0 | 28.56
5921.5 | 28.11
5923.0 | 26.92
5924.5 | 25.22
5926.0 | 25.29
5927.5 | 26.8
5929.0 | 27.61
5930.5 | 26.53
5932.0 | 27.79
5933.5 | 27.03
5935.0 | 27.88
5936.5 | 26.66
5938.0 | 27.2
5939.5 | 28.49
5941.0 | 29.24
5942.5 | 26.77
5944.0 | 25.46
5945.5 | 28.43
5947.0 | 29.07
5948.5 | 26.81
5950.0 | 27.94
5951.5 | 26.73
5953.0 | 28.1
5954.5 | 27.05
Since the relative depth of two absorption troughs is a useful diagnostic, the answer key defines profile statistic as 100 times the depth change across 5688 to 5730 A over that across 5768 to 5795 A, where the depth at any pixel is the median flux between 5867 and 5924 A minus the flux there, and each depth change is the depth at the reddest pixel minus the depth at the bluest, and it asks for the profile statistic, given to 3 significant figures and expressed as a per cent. -140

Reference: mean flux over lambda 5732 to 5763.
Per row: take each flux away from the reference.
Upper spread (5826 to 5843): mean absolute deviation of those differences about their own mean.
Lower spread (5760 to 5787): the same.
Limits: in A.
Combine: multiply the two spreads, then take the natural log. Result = 0.7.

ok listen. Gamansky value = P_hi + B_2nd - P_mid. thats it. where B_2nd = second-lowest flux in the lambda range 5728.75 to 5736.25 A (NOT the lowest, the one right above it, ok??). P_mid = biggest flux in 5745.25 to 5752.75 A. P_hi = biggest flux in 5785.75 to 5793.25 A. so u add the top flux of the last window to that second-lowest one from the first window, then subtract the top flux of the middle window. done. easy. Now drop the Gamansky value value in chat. 26.5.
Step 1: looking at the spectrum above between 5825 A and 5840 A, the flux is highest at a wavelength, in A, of 5839.0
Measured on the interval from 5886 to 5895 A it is 5894.5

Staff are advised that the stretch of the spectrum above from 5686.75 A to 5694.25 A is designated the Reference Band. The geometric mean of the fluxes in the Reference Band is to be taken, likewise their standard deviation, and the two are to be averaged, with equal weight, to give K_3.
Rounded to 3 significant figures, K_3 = 13.7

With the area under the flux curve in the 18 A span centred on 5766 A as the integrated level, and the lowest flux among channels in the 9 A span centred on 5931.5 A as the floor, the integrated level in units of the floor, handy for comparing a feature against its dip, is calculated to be 19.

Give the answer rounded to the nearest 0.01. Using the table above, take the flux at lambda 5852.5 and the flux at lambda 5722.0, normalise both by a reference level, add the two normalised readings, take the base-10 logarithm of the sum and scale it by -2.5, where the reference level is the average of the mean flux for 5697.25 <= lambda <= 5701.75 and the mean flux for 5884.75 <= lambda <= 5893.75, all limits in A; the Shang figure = -0.85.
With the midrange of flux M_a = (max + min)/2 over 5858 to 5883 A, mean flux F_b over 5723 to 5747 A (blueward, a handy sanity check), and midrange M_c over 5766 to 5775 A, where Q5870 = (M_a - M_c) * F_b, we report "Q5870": -110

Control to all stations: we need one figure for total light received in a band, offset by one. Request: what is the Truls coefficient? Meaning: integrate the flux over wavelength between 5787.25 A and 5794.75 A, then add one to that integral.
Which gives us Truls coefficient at 194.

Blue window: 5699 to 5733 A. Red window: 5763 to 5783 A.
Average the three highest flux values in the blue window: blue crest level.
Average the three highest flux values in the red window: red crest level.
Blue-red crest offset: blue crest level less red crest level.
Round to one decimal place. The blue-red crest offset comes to 1.9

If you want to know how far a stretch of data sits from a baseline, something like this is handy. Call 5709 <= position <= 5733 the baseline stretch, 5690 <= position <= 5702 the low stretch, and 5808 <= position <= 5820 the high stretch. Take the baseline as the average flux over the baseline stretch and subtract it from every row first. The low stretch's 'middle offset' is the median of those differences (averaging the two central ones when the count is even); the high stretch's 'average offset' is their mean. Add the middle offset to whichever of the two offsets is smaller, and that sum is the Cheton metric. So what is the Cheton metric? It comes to -2.3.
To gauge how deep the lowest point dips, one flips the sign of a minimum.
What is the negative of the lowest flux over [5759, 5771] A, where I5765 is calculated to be -27.3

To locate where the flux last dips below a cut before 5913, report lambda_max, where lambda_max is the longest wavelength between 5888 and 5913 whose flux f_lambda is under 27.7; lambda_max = 5912.5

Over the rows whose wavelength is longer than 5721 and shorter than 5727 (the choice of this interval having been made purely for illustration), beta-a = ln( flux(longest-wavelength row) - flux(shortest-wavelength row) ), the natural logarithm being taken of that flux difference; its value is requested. 1.1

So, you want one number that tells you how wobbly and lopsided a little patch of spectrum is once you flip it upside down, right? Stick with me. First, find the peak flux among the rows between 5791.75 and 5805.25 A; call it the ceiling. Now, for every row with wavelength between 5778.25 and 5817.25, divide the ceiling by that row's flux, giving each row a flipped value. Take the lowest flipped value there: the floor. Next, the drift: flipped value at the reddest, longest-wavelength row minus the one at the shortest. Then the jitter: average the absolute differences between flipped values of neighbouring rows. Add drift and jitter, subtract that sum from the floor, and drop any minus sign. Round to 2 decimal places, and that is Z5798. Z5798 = 0.93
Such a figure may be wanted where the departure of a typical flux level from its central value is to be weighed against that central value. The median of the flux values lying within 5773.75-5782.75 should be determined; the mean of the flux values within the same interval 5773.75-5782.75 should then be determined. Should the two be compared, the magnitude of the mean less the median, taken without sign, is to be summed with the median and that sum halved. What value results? 13.3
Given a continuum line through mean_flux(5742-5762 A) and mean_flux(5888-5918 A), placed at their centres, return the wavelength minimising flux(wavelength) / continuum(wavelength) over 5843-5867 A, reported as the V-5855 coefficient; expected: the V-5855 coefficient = 5858.5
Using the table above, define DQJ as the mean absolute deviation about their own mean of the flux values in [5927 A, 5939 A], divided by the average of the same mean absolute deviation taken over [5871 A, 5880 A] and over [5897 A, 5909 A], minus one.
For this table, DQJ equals -0.37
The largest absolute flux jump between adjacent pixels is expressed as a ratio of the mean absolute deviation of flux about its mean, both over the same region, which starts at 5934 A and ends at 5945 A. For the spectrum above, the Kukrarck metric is 2.50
